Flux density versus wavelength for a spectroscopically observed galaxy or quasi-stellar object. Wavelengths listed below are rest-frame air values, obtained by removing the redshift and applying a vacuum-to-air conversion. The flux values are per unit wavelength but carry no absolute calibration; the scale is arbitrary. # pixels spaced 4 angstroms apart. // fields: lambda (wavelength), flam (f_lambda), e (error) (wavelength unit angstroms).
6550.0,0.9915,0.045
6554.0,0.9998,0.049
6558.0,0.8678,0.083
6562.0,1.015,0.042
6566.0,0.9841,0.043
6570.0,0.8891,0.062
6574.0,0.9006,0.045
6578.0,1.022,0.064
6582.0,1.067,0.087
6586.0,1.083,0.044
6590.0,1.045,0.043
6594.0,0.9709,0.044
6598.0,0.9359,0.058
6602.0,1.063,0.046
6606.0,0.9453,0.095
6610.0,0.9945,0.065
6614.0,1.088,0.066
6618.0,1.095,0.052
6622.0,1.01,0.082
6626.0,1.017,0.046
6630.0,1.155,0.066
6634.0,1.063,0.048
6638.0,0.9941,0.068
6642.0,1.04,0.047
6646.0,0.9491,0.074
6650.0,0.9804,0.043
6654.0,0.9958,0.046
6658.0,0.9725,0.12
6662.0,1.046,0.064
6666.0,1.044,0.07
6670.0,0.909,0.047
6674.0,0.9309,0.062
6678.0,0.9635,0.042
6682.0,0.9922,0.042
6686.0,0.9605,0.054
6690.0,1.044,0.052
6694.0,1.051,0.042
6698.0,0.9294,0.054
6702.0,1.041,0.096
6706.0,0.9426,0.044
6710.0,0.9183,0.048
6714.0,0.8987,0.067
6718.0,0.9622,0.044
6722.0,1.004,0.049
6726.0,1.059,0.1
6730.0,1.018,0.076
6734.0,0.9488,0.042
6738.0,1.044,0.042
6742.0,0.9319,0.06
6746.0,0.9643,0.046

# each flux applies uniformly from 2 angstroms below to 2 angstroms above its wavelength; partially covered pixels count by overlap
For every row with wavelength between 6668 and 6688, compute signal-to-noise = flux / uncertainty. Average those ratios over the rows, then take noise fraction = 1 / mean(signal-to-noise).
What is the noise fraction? 0.051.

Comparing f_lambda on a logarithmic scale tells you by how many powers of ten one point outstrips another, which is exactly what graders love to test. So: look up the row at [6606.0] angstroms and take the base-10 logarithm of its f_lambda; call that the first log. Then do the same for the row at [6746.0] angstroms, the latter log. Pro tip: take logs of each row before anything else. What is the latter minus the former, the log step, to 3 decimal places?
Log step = 0.009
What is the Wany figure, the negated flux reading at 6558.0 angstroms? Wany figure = -0.87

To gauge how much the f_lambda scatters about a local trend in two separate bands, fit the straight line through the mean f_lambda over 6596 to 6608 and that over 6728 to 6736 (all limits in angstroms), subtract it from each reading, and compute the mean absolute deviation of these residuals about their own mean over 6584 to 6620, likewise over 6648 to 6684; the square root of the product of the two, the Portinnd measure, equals 0.043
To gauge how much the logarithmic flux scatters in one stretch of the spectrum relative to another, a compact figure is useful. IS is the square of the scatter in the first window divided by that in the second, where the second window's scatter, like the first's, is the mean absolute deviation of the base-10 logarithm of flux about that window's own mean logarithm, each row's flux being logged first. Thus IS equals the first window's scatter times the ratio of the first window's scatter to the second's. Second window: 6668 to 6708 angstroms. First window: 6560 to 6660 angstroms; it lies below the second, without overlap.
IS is 0.023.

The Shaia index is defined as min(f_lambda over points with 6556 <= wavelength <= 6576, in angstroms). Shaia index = 0.8678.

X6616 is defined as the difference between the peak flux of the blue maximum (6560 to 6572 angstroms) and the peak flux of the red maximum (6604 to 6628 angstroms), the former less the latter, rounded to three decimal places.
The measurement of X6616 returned -0.080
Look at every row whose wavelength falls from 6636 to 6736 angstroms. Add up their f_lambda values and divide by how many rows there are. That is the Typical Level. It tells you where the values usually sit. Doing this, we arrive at 0.98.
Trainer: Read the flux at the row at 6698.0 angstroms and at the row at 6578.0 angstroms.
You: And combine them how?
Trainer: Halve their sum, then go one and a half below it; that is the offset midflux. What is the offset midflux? -0.524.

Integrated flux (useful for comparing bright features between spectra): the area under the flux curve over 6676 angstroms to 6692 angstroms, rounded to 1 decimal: 15.8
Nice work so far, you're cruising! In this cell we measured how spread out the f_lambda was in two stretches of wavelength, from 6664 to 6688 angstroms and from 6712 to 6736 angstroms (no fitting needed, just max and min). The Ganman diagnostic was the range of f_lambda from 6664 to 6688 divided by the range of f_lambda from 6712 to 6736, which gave 0.84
